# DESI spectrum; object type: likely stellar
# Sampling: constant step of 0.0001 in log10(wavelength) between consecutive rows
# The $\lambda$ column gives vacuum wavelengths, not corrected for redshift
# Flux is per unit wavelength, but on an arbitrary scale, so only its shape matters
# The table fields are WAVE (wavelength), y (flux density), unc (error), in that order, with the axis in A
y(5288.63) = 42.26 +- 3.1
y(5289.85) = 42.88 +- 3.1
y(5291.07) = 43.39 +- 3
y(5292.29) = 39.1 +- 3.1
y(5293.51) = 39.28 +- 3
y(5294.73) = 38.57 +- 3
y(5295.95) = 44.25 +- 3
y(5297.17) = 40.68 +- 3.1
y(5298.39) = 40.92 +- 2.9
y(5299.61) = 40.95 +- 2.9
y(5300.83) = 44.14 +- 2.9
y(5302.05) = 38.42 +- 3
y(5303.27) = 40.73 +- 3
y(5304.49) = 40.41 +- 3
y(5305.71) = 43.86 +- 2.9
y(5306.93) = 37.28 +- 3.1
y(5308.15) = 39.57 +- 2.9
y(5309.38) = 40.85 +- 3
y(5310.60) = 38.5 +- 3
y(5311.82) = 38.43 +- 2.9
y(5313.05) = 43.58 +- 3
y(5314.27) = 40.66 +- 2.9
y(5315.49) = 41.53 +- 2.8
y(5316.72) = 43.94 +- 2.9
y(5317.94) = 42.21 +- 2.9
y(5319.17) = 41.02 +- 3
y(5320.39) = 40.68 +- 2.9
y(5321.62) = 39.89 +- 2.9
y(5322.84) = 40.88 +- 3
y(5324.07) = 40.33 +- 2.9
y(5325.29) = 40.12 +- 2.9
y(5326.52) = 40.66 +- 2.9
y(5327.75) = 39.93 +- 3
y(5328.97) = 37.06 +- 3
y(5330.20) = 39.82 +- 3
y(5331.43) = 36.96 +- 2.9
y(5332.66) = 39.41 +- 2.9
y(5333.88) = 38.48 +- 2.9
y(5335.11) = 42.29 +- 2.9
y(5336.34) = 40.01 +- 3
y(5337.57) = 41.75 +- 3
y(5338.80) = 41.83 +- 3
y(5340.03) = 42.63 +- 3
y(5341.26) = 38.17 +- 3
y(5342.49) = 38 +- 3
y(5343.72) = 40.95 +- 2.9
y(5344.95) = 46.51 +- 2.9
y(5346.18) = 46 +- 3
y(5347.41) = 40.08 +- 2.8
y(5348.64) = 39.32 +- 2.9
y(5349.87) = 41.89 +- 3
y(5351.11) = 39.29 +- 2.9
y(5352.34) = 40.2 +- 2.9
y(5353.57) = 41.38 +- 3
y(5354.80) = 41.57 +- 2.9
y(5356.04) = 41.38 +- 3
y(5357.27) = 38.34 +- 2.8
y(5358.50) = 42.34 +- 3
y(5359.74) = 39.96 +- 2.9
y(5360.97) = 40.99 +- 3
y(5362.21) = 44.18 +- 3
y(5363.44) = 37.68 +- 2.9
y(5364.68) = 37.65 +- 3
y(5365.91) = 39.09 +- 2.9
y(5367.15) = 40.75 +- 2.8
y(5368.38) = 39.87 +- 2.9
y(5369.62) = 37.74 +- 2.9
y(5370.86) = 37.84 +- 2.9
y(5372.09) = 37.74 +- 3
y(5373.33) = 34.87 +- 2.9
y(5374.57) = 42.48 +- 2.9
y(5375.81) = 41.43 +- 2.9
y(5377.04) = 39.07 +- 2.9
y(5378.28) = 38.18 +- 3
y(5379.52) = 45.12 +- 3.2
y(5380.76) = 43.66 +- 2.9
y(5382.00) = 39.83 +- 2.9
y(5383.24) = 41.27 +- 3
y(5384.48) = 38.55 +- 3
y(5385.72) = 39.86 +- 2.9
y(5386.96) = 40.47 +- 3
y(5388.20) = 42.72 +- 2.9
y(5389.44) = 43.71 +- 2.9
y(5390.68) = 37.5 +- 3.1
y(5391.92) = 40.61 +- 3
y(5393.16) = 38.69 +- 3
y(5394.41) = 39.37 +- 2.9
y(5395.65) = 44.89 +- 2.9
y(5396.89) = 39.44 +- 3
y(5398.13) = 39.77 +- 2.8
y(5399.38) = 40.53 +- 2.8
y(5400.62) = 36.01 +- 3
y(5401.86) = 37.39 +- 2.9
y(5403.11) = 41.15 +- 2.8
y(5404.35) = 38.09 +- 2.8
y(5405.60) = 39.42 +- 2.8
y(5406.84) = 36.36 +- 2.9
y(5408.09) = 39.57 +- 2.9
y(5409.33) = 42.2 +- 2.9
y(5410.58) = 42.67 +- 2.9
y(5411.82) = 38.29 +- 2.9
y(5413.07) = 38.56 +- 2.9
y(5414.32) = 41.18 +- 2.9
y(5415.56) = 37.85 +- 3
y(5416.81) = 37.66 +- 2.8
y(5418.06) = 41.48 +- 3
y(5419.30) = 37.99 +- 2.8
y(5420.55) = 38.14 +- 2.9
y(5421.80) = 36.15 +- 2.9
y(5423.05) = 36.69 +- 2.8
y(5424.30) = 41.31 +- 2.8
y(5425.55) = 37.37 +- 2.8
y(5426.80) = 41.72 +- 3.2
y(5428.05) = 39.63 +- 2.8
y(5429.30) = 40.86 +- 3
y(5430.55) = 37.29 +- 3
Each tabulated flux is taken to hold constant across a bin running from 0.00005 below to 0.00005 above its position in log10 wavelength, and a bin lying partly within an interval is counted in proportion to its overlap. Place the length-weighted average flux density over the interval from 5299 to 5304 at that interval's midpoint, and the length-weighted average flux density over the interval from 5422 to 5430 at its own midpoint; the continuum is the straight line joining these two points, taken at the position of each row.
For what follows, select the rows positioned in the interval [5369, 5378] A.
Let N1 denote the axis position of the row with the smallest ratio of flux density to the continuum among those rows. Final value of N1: 5373.33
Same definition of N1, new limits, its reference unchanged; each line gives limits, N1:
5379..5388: 5384.48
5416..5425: 5421.80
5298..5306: 5302.05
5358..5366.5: 5364.68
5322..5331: 5328.97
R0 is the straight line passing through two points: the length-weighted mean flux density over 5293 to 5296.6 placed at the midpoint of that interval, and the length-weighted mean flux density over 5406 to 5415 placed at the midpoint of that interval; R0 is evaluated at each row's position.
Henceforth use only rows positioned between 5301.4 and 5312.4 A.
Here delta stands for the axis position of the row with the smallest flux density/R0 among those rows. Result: 5306.93 A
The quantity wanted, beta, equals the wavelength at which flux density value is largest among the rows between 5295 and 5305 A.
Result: 5295.95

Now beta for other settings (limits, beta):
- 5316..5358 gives 5344.95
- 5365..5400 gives 5379.52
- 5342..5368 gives 5344.95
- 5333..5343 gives 5340.03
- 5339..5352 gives 5344.95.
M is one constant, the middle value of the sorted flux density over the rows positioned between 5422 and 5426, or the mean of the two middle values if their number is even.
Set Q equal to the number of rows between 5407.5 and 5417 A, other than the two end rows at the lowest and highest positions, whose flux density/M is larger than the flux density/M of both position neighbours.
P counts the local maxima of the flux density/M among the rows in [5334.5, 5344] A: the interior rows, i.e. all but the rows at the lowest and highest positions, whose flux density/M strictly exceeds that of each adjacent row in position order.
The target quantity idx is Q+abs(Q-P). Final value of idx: 3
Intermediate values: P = 1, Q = 2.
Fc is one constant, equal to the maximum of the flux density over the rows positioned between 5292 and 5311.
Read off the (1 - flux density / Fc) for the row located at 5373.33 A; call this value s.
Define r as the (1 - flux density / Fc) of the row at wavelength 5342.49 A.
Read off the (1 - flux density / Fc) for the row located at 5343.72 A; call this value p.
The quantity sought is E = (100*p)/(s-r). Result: 105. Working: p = 0.07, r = 0.141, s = 0.21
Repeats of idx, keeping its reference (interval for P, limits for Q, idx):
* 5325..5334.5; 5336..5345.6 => 3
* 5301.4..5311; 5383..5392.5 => 3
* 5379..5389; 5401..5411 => 3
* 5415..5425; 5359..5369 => 2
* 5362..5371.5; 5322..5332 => 3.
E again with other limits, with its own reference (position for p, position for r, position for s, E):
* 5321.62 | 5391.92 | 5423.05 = 111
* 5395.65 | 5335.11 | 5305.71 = 41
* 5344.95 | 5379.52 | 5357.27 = -33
